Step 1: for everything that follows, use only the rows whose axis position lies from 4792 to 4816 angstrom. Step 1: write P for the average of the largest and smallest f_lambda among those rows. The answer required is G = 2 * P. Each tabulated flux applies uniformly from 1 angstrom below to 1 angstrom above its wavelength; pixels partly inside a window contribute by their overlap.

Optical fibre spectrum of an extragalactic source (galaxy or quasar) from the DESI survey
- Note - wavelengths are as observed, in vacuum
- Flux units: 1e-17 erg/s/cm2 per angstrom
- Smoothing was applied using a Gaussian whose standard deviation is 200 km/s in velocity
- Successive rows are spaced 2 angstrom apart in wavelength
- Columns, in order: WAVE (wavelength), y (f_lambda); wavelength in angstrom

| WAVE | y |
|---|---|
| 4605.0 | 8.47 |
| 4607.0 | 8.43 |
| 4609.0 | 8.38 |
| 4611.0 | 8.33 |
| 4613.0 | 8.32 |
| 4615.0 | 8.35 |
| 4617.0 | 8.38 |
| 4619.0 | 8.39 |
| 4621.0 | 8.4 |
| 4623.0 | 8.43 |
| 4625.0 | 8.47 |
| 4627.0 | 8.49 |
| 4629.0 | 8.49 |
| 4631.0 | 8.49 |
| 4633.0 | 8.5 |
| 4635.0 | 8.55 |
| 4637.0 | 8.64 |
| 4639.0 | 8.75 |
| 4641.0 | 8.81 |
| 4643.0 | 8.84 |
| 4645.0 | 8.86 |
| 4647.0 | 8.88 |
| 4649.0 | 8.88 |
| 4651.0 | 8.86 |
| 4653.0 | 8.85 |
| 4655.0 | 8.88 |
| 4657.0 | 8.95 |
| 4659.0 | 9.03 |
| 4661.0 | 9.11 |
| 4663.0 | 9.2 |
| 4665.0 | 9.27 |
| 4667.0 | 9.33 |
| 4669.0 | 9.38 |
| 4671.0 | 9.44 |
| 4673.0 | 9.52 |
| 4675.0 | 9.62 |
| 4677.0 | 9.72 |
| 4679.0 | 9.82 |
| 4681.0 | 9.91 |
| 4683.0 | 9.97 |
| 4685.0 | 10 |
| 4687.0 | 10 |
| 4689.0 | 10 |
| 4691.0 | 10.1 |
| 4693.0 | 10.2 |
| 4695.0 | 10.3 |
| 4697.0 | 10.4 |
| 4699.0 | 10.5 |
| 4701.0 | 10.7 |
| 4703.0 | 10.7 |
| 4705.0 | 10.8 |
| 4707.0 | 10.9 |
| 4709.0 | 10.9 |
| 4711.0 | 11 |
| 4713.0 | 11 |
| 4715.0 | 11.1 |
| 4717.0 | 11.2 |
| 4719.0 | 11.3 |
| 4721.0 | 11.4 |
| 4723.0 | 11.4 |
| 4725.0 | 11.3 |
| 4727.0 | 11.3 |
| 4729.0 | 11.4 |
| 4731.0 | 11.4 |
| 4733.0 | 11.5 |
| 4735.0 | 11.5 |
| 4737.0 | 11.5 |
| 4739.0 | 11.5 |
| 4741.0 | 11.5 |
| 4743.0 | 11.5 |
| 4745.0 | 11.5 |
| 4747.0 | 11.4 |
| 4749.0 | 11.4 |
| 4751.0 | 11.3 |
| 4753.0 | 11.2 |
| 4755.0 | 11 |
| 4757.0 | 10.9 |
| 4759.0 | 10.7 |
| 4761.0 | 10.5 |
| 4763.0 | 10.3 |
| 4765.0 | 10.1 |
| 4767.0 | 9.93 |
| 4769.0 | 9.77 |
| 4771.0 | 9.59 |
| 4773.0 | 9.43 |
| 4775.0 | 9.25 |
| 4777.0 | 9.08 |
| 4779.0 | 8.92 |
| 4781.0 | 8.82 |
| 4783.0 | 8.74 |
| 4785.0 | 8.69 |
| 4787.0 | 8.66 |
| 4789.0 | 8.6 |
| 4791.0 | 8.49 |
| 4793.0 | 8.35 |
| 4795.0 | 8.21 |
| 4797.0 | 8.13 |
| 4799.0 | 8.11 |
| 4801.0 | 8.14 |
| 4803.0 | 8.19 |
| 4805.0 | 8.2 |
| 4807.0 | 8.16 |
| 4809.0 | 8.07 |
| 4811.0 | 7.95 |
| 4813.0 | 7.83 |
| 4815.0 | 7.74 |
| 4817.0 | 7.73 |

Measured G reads 16.1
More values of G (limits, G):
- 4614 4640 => 17.1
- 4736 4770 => 21.3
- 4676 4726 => 21.1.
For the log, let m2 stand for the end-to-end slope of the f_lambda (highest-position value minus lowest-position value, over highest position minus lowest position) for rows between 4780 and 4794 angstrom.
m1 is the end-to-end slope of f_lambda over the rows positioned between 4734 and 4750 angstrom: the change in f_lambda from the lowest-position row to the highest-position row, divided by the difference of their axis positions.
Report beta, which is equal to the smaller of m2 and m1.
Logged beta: -0.039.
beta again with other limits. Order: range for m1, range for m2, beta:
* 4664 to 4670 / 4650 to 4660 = 0.021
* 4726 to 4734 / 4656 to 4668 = 0.033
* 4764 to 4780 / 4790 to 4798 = -0.084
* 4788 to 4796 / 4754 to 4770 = -0.088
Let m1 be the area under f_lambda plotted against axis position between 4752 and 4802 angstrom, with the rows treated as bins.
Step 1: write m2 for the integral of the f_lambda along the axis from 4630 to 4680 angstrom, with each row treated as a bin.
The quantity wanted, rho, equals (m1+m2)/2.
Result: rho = 460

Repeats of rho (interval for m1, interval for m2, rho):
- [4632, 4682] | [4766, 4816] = 443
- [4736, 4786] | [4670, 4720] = 518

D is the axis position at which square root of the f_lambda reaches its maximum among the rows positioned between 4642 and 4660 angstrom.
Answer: 4659.0 angstrom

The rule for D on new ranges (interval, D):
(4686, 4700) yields 4699.0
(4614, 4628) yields 4627.0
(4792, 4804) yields 4793.0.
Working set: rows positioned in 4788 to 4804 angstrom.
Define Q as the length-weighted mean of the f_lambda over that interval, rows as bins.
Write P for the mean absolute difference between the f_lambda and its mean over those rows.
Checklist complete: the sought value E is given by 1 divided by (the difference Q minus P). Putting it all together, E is 0.123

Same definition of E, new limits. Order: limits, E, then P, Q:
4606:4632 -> 0.120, 0.1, 8.4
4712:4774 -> 0.095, 0.5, 11.0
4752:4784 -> 0.109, 0.7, 9.9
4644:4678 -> 0.112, 0.3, 9.2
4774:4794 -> 0.117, 0.2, 8.8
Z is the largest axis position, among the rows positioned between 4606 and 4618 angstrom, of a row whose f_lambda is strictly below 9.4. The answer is 4617.0 angstrom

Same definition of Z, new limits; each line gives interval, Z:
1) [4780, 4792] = 4791.0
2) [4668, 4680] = 4669.0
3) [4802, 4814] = 4813.0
